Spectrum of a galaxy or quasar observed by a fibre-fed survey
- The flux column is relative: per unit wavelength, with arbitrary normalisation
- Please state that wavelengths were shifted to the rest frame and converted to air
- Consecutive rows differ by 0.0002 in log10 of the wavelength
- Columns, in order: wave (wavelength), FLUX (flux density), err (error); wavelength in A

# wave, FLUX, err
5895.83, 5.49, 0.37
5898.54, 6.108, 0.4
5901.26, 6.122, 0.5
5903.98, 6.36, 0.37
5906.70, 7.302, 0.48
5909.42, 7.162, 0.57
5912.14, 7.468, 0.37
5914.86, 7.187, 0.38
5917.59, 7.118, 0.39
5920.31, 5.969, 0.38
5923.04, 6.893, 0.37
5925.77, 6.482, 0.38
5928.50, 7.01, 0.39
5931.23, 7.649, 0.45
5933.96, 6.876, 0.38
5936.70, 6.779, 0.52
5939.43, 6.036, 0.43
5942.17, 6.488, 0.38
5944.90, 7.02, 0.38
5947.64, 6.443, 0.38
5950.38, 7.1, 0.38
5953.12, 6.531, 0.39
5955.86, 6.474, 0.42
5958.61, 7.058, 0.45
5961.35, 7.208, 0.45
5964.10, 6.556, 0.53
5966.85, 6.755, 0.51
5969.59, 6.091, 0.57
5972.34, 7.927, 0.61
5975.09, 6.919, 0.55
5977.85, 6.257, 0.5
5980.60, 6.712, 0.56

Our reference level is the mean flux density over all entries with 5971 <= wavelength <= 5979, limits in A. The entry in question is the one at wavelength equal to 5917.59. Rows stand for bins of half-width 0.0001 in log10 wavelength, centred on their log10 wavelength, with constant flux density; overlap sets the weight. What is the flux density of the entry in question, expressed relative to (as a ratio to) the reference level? 1.01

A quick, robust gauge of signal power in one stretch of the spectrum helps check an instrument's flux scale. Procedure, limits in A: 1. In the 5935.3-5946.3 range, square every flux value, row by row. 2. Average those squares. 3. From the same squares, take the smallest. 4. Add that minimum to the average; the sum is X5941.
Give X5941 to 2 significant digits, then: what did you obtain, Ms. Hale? 80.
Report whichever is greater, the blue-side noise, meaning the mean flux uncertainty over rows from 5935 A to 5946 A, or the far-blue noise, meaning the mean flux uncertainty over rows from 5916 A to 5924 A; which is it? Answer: 0.427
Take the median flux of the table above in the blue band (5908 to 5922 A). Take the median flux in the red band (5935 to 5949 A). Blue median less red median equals 0.67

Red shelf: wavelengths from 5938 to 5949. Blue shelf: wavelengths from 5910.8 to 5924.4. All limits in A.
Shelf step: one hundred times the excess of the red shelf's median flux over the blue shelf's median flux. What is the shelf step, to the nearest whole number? -65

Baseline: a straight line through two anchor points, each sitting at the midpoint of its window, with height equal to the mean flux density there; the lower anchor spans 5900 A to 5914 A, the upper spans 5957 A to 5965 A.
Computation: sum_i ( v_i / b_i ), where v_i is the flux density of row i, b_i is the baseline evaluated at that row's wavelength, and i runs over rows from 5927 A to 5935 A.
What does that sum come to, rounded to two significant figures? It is 3.1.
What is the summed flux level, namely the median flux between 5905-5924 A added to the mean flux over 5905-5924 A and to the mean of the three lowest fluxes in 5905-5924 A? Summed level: 20.8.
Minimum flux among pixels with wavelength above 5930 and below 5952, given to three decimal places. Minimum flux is 6.036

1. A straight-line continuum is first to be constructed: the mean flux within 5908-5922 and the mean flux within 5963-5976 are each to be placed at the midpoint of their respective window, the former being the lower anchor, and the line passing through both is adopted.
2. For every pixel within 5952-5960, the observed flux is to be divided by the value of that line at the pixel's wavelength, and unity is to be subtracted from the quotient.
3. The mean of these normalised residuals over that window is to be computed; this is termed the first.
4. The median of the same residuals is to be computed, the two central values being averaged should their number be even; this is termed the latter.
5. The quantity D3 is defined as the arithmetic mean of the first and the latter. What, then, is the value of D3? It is -0.040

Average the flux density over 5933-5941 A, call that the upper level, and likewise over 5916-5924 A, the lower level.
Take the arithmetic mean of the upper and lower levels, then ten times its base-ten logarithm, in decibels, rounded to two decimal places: 8.20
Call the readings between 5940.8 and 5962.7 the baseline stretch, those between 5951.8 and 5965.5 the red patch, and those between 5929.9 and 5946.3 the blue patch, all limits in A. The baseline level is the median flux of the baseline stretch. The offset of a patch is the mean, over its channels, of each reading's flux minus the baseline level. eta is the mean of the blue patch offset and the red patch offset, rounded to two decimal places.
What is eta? 0.01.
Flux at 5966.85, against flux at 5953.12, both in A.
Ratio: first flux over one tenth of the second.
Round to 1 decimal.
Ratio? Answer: 10.3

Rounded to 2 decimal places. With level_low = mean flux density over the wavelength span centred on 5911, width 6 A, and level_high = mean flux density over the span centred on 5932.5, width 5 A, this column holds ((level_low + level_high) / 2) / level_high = 1.00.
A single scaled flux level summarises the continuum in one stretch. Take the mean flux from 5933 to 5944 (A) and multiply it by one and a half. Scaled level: 9.8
